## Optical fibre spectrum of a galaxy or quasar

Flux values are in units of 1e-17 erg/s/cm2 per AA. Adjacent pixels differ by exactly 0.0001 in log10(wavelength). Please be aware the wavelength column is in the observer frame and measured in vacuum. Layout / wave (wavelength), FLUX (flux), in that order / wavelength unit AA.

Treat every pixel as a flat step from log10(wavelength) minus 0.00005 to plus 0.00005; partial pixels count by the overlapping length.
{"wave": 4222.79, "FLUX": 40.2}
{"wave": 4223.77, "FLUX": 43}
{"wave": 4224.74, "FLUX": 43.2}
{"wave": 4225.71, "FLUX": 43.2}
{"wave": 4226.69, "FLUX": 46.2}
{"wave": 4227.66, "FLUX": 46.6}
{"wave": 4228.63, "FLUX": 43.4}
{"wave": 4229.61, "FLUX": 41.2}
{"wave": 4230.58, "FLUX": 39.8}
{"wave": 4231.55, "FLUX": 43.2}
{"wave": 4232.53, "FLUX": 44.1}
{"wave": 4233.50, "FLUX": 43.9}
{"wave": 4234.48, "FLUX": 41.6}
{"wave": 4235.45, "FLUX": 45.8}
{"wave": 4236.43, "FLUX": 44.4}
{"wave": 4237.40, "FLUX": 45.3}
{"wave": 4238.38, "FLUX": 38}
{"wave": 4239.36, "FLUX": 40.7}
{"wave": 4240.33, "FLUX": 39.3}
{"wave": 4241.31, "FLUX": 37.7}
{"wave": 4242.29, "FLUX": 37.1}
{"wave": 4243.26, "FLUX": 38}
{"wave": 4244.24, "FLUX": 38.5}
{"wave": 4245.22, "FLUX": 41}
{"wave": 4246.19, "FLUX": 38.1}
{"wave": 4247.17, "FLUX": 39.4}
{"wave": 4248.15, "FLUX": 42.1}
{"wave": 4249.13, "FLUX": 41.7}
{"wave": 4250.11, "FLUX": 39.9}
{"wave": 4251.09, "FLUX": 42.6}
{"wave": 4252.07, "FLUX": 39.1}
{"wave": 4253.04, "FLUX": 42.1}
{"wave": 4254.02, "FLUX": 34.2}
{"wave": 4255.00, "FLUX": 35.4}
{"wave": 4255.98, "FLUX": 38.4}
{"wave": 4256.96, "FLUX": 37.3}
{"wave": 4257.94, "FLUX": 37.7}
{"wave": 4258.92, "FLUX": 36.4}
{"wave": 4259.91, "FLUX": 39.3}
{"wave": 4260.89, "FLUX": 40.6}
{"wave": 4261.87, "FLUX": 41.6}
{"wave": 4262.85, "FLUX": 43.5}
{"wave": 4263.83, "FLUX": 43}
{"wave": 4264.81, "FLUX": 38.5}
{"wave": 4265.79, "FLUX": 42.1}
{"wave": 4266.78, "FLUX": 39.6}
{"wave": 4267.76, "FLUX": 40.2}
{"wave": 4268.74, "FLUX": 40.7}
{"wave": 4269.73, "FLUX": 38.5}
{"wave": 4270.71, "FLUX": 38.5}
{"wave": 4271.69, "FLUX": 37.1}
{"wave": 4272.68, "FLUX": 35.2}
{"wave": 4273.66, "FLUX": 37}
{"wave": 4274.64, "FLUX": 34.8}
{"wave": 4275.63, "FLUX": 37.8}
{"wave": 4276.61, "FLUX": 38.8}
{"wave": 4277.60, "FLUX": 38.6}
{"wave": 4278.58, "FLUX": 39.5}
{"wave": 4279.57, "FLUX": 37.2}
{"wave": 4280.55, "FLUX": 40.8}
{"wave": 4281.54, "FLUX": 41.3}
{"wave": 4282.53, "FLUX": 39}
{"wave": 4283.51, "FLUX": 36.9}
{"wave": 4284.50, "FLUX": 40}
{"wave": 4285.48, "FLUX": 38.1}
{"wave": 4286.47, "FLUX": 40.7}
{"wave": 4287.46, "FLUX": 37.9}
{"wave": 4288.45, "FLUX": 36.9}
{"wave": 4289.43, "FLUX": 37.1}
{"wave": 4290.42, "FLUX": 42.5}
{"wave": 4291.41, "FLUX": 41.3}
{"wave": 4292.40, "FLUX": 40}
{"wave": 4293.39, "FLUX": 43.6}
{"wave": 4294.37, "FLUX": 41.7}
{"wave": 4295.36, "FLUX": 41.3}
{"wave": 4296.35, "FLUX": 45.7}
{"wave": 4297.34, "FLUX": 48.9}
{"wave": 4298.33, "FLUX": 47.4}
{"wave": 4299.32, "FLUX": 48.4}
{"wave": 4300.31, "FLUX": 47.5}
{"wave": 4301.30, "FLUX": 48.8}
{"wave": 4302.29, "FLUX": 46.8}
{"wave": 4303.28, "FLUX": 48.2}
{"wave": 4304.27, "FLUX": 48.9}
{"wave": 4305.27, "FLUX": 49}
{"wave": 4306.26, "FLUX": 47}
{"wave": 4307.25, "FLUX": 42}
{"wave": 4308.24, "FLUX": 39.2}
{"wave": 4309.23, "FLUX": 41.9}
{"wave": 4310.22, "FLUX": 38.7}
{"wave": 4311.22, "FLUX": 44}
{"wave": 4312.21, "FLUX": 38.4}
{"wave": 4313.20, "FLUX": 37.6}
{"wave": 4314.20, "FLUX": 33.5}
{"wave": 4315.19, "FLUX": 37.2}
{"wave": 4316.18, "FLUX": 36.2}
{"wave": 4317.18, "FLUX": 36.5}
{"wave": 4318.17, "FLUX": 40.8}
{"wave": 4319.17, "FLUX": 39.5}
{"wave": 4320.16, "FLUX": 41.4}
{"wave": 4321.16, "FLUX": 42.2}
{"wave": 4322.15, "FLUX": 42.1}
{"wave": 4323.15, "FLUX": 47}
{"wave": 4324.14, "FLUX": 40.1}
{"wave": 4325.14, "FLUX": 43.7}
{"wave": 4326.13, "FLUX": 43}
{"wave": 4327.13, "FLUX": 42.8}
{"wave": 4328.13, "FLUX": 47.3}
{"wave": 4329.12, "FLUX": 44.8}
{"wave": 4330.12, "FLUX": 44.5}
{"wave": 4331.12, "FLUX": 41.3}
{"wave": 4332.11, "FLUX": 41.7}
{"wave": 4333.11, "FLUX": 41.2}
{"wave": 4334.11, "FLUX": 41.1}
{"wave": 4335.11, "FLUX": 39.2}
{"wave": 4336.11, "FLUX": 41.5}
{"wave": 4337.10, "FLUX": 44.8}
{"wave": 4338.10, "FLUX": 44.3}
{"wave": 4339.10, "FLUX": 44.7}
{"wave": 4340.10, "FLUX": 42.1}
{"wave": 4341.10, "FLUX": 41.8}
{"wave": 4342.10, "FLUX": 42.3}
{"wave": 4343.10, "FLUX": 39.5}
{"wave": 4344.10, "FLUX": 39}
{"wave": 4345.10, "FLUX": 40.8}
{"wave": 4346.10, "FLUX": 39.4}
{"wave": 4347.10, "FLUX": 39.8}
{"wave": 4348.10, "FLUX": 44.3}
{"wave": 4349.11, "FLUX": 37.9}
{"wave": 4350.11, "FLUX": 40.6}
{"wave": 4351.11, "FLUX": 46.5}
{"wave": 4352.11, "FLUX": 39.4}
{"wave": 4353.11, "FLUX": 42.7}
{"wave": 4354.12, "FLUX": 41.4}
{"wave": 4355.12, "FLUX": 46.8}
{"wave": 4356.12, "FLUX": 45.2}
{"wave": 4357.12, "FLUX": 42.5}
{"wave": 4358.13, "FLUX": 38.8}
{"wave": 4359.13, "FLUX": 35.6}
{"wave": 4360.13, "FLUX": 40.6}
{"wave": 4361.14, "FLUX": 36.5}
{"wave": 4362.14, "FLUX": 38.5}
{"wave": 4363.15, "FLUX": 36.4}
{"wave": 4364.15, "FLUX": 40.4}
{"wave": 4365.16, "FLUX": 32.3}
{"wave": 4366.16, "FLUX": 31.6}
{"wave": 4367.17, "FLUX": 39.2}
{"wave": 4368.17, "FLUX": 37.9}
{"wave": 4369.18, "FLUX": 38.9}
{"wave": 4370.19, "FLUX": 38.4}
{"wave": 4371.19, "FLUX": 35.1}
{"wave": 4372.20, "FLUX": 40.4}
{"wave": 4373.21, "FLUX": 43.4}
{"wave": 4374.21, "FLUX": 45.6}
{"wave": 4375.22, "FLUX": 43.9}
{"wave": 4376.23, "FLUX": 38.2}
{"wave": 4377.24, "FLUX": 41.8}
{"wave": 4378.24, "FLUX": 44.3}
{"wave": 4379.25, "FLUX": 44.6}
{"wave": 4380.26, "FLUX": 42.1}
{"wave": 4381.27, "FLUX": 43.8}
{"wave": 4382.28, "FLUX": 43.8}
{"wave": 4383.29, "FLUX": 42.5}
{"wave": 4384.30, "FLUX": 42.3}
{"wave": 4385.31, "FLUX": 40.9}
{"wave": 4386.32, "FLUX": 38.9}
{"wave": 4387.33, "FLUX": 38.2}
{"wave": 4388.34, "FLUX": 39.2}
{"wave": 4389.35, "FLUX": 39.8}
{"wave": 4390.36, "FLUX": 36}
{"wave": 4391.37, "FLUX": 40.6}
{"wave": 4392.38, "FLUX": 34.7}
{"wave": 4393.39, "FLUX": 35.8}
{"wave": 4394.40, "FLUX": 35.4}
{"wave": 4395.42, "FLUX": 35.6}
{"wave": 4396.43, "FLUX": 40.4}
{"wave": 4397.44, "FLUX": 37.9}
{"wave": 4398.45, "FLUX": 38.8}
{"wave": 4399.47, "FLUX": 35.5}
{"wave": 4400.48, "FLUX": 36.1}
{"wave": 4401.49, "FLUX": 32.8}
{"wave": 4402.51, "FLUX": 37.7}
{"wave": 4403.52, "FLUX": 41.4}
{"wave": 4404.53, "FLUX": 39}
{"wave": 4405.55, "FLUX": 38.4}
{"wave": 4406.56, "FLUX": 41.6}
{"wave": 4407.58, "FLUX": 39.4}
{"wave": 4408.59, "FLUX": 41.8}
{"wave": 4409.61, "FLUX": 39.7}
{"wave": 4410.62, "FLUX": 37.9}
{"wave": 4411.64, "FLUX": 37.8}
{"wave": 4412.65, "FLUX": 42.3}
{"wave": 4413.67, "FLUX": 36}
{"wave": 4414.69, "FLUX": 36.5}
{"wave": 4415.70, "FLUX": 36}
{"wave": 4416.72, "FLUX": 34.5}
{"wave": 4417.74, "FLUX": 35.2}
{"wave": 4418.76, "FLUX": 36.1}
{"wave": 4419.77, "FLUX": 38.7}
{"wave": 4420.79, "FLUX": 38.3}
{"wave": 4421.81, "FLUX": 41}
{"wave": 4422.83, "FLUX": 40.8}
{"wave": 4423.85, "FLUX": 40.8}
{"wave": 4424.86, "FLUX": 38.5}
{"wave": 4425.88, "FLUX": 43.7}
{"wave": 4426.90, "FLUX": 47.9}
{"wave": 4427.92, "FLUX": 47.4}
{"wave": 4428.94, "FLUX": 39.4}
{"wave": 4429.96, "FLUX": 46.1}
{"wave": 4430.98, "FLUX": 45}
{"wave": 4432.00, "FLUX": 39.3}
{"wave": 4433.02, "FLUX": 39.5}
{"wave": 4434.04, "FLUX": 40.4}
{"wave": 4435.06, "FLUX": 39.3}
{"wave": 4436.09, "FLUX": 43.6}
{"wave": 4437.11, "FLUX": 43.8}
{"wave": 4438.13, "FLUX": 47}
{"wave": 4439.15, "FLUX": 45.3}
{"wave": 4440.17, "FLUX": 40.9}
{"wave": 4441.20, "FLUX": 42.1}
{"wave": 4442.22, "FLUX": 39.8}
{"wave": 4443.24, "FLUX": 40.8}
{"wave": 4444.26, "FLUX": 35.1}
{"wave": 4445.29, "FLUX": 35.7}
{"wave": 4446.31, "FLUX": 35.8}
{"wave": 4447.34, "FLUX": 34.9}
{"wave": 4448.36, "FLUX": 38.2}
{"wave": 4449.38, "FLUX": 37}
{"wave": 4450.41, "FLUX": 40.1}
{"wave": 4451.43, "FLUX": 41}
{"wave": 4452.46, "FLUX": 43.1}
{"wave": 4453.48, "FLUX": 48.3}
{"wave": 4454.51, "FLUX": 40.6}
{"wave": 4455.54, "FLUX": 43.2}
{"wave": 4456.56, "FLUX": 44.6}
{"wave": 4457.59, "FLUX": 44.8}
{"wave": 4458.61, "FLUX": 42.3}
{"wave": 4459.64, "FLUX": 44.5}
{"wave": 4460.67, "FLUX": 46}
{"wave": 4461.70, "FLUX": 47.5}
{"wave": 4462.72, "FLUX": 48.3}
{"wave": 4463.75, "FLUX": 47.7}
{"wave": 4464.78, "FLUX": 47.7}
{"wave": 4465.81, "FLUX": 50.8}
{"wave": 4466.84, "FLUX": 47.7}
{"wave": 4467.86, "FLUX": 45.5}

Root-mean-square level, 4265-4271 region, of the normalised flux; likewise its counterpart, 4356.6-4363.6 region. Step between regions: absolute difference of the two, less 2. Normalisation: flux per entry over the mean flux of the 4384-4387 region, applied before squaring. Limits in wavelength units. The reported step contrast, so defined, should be -1.96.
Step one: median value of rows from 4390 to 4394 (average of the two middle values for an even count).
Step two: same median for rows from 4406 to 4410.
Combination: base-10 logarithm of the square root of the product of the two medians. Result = 1.582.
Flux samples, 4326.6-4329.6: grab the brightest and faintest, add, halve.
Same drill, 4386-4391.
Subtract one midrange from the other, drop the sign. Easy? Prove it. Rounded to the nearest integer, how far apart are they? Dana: 7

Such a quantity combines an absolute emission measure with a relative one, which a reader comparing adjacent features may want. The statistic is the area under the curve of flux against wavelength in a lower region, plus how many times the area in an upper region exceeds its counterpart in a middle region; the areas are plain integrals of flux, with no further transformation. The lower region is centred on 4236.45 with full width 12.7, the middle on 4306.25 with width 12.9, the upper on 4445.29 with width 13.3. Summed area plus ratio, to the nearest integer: 529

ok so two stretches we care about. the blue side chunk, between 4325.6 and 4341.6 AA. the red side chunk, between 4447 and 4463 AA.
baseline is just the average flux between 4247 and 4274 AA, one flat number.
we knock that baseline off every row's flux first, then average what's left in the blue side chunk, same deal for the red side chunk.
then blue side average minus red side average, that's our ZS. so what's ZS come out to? 0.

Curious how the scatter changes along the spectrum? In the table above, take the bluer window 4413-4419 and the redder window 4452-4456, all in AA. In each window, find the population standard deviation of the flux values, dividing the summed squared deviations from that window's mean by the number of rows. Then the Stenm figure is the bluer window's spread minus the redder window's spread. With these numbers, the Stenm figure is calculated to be -2.1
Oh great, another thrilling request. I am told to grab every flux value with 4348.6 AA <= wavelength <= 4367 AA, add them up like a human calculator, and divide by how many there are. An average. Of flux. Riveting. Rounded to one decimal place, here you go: 39.6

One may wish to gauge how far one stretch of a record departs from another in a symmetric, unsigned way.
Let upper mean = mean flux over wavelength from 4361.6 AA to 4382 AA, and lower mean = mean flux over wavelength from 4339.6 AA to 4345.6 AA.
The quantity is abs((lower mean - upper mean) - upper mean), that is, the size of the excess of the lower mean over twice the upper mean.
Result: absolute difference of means 38.8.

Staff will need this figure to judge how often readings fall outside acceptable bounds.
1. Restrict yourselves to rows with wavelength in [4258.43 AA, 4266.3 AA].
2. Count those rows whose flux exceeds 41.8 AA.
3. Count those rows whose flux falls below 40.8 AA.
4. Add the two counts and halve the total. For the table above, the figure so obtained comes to 3.5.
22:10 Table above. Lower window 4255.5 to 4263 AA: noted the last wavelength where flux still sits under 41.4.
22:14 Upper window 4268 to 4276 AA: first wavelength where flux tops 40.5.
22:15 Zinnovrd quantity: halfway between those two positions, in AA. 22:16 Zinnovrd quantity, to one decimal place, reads 4264.8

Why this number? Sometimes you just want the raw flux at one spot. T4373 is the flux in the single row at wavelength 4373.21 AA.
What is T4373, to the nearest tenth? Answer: 43.4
